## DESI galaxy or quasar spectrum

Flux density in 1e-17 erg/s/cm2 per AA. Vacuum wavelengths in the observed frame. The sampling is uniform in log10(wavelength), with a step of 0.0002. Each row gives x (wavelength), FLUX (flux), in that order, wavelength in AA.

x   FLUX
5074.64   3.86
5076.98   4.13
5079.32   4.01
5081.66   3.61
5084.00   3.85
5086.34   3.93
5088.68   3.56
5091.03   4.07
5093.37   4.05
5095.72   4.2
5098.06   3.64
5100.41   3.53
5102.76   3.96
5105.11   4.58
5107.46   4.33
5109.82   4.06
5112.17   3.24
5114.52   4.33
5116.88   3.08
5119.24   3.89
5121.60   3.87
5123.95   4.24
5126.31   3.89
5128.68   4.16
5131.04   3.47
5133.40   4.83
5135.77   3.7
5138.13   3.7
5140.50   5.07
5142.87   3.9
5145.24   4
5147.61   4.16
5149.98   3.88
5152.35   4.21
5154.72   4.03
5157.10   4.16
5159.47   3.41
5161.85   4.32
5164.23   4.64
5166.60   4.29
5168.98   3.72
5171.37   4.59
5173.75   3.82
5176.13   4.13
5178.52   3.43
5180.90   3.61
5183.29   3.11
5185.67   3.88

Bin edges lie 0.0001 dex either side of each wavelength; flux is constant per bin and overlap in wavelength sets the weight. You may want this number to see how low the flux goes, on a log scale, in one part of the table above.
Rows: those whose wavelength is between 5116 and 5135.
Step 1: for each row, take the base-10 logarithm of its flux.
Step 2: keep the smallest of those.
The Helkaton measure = 0.489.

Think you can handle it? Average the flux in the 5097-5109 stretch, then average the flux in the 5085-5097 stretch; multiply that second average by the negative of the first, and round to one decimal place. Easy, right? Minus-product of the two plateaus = -15.9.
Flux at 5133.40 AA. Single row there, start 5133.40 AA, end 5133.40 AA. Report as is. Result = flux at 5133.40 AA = 4.83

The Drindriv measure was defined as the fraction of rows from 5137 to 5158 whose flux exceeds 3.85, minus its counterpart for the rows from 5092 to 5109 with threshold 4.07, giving 0.46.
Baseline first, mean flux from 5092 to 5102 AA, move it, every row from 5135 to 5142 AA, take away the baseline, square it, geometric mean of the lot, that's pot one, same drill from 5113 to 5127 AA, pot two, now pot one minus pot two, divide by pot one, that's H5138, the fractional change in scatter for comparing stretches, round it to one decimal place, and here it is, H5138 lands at 0.9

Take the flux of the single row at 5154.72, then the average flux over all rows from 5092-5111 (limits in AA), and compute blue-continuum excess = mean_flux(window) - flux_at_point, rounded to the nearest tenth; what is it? 0.0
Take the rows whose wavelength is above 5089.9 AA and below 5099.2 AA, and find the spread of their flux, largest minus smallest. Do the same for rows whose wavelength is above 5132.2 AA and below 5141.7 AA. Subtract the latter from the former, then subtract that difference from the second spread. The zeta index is 2.2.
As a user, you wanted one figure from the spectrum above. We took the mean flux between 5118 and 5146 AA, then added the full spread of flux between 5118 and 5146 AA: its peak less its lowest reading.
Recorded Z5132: 5.66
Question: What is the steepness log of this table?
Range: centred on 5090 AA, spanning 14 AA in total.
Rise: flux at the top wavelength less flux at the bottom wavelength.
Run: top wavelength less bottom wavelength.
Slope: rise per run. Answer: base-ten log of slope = -1.5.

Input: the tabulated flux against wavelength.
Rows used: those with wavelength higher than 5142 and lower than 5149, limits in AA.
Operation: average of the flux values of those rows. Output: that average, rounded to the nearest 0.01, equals 4.02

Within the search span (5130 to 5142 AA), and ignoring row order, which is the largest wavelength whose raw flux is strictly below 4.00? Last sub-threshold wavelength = 5138.13 AA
